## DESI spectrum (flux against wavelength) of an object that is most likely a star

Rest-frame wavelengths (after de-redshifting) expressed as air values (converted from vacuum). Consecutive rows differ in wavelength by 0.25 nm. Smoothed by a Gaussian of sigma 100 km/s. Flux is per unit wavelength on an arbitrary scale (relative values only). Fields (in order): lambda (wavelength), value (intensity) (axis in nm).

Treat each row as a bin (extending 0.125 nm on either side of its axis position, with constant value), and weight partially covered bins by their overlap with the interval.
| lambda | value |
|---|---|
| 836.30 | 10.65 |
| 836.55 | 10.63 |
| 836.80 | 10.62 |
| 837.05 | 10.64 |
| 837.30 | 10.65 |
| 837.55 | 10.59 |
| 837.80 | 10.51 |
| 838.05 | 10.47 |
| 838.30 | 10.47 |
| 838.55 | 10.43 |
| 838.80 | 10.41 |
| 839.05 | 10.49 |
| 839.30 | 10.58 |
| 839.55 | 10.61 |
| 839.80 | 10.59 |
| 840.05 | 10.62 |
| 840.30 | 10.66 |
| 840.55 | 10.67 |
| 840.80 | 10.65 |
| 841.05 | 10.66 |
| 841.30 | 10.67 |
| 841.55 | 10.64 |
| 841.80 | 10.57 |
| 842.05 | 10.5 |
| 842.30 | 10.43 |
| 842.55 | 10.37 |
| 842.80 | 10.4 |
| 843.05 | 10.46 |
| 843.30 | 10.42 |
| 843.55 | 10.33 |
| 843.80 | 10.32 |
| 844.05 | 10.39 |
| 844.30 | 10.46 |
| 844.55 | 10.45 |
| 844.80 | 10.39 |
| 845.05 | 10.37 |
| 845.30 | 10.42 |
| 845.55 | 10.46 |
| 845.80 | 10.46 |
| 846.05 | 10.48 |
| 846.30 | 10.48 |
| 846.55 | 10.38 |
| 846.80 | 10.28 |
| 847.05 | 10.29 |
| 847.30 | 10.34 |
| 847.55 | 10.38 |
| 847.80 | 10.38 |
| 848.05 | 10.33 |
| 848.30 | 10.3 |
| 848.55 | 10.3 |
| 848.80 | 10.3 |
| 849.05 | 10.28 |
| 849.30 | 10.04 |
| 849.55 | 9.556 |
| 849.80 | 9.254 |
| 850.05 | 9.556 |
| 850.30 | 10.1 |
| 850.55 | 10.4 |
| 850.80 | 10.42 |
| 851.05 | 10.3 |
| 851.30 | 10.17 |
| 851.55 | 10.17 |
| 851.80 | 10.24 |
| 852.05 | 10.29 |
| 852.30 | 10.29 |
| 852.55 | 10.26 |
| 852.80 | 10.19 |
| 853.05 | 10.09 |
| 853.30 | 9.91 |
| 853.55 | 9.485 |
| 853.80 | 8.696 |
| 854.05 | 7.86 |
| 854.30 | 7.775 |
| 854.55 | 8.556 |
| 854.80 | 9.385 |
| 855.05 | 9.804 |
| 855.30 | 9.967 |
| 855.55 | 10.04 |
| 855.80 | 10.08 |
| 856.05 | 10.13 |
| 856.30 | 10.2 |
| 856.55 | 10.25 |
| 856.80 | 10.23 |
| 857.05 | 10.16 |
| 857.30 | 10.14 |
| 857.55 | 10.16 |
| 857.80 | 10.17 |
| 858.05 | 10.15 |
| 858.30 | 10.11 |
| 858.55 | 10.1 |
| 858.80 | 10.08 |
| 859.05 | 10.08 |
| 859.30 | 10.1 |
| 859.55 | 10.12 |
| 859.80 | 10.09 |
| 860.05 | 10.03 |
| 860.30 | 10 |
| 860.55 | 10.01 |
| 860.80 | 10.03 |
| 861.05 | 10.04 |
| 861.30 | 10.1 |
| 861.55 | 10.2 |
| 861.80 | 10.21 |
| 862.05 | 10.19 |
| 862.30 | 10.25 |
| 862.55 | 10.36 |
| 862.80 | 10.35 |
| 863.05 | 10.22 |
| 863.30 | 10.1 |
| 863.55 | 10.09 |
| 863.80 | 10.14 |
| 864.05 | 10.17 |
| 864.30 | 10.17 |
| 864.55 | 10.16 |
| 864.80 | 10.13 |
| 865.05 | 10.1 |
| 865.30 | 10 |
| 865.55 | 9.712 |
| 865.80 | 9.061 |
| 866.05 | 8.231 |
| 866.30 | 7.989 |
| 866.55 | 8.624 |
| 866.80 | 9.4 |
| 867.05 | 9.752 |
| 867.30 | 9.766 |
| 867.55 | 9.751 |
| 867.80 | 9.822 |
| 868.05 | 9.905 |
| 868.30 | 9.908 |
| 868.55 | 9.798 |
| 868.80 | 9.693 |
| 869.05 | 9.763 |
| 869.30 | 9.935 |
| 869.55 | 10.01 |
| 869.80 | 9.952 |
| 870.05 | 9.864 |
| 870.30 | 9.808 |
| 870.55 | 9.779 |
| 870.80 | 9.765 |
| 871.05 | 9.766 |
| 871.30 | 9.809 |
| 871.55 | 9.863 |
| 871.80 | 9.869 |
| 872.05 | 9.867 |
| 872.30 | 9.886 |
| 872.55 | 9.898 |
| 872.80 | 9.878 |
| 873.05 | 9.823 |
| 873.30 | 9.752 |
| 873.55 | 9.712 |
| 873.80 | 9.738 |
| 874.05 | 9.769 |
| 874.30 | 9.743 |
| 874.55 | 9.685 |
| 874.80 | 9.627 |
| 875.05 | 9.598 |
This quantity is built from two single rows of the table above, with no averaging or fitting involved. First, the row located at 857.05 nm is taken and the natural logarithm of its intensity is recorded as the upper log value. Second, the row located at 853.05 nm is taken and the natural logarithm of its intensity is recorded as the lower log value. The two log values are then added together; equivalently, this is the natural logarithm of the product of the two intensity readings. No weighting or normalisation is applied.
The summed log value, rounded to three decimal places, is 4.630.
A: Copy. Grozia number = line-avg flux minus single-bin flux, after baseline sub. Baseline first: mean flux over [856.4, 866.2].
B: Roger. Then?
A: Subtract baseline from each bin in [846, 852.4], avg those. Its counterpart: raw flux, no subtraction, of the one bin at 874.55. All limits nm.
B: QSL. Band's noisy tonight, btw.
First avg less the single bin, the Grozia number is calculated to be -9.5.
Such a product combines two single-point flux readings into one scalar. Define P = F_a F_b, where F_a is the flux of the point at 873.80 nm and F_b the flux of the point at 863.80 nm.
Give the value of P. 99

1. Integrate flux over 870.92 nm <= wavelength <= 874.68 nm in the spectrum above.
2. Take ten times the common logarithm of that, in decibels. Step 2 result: 15.7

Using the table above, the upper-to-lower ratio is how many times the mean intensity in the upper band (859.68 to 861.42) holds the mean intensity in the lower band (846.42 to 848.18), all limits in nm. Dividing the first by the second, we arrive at 0.97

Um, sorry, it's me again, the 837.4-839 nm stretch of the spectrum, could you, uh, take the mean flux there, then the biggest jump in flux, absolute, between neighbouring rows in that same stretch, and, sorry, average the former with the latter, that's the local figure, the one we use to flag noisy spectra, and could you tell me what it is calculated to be 5.28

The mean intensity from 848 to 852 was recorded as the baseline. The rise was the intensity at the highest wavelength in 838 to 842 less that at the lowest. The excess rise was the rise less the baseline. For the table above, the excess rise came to -10.0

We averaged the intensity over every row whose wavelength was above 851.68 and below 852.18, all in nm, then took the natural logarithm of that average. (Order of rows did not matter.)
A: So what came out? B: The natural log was 2.33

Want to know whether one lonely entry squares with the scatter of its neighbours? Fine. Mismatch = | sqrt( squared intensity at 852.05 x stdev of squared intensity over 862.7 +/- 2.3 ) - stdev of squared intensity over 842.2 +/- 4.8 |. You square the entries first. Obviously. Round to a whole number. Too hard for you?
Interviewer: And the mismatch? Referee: 12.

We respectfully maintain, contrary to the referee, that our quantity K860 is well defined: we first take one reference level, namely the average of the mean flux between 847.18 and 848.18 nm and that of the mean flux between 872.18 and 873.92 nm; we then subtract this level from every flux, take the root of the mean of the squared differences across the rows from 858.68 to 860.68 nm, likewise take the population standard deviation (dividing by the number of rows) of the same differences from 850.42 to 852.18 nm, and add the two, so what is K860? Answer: 0.14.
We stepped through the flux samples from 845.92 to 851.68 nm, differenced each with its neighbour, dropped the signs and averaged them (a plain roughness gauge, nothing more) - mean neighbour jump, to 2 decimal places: 0.13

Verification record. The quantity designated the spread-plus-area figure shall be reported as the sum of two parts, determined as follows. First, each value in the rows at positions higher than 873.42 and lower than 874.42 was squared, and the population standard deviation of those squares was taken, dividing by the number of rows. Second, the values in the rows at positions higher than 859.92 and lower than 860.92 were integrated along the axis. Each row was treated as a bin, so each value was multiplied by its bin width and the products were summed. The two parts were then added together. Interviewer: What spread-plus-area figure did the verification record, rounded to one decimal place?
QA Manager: 10.4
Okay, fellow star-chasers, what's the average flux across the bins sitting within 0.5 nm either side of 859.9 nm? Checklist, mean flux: 10.1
